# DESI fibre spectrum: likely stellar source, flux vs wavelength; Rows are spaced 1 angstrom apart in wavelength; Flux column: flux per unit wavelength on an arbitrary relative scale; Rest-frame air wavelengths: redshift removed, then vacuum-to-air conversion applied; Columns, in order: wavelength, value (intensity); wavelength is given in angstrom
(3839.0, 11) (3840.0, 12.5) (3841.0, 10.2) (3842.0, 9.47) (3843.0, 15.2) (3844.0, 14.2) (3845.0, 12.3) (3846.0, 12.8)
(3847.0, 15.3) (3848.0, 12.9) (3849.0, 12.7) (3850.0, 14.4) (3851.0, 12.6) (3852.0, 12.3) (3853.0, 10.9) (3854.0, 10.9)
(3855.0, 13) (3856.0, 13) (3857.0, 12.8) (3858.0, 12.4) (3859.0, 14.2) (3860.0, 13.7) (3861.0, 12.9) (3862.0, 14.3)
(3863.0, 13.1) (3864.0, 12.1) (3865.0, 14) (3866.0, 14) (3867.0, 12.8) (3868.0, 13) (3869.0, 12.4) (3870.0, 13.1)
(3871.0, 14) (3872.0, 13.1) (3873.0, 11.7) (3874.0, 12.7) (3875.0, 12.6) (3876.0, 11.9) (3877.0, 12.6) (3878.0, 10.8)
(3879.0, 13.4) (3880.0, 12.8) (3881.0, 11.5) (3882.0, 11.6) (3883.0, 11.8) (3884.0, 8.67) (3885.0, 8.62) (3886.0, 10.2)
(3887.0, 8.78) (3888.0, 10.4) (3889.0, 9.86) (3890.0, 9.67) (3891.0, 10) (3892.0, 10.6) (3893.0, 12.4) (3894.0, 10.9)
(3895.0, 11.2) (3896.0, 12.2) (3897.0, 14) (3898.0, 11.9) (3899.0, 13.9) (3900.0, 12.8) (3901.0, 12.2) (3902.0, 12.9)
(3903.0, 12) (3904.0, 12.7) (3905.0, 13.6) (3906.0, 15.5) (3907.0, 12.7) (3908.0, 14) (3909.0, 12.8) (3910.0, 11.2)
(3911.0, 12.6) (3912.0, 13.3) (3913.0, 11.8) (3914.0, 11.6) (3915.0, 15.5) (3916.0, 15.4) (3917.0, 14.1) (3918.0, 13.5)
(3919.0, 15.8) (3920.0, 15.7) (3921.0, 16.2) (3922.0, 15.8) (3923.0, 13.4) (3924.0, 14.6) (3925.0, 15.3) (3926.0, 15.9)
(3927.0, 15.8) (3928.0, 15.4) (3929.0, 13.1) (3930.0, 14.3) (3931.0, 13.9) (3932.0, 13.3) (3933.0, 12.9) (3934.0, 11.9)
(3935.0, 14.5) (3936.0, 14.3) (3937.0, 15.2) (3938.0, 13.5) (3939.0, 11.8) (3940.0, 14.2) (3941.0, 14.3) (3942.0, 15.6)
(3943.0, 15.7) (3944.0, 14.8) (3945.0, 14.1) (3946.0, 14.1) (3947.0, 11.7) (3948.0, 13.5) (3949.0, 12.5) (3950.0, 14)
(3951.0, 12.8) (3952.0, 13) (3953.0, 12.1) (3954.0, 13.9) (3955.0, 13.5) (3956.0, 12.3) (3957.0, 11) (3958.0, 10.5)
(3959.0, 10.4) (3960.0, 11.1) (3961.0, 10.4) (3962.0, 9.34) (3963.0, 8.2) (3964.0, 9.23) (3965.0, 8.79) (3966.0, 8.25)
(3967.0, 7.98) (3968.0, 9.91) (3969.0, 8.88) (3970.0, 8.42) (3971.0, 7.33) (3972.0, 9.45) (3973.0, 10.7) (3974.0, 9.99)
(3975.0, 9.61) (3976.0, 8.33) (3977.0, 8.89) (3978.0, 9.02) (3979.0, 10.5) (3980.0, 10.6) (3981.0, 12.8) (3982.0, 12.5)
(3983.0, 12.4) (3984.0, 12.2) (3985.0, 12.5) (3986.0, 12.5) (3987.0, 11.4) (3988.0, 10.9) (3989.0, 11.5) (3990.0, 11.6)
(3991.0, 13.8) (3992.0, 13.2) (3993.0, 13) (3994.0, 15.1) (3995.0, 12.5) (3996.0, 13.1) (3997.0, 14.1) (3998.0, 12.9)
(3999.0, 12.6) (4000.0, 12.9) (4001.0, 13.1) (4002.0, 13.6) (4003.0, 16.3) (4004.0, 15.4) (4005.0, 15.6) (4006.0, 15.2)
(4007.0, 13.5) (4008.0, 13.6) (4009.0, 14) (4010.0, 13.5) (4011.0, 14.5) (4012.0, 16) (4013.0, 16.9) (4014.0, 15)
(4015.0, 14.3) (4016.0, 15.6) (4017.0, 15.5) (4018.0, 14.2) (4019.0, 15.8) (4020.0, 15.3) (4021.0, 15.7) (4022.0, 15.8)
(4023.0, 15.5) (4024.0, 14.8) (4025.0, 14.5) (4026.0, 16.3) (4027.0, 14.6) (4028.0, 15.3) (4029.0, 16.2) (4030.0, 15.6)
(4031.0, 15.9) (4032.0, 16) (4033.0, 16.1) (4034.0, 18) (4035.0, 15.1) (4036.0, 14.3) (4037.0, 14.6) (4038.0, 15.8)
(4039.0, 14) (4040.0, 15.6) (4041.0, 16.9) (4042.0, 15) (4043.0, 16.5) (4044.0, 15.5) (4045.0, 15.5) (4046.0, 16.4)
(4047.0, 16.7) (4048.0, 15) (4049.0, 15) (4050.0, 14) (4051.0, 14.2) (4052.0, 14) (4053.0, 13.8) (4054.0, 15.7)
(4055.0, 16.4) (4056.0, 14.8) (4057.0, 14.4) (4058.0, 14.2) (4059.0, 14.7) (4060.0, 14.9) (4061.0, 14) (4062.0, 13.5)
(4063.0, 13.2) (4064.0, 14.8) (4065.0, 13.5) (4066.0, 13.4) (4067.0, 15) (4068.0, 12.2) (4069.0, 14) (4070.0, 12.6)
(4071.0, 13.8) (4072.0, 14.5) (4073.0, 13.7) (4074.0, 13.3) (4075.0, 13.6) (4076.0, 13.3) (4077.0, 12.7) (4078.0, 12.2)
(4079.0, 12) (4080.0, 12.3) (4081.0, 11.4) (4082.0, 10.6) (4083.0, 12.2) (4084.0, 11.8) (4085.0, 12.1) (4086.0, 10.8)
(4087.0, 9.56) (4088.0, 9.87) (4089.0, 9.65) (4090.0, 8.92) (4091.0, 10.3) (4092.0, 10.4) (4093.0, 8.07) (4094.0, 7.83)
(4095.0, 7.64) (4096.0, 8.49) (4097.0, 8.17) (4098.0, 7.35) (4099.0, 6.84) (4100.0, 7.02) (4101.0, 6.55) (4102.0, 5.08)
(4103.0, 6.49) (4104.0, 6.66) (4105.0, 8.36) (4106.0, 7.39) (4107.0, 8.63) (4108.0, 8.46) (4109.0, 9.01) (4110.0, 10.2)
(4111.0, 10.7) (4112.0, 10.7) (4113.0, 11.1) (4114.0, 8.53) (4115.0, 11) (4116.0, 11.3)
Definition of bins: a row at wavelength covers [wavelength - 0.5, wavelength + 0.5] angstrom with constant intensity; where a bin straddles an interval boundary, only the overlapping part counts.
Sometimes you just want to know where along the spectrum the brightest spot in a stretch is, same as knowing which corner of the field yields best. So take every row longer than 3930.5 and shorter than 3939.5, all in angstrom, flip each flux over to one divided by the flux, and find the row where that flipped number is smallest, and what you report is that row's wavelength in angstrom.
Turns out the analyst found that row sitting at 3937.0 angstrom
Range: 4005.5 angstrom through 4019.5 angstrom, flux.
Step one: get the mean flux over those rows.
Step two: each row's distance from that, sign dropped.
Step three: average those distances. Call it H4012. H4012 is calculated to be 0.89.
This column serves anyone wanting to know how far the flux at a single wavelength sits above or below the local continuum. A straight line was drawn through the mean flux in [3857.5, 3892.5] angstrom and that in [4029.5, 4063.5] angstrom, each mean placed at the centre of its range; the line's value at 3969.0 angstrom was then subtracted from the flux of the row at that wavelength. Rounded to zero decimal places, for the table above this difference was -5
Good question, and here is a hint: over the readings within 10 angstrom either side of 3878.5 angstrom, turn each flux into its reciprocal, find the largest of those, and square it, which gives 0.0135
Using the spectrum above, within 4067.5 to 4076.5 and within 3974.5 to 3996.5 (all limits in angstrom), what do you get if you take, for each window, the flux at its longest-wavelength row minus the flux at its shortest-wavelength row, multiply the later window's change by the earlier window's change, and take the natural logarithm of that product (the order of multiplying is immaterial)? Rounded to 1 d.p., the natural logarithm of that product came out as 1.3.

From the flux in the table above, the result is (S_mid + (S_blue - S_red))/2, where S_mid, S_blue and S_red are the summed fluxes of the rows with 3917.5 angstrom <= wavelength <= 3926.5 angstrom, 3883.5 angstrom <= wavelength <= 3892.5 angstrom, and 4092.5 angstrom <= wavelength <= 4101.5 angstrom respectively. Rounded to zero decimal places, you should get 78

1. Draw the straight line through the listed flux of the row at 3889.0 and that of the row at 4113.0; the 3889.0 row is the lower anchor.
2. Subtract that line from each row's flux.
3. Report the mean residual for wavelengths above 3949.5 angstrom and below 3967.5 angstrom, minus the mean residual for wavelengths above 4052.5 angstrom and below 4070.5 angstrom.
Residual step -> -2.7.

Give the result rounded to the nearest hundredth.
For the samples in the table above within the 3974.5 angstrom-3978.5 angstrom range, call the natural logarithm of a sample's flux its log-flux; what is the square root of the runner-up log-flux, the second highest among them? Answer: 1.48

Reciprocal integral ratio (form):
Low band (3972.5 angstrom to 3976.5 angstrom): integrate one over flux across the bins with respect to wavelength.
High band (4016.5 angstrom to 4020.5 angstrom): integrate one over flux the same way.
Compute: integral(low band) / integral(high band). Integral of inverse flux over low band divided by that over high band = 1.58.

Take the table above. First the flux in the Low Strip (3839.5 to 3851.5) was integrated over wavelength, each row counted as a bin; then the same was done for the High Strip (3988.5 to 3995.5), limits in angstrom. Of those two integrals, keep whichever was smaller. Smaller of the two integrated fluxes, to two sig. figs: 91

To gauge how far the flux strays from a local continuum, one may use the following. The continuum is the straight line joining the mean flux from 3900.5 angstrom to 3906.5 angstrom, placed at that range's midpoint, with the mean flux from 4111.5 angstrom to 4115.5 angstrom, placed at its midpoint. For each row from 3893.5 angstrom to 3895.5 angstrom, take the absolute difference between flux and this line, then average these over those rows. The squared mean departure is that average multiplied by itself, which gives 5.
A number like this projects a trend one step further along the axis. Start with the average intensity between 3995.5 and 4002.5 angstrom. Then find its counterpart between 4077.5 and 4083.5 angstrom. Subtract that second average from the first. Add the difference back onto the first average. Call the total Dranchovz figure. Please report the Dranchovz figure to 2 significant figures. 15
